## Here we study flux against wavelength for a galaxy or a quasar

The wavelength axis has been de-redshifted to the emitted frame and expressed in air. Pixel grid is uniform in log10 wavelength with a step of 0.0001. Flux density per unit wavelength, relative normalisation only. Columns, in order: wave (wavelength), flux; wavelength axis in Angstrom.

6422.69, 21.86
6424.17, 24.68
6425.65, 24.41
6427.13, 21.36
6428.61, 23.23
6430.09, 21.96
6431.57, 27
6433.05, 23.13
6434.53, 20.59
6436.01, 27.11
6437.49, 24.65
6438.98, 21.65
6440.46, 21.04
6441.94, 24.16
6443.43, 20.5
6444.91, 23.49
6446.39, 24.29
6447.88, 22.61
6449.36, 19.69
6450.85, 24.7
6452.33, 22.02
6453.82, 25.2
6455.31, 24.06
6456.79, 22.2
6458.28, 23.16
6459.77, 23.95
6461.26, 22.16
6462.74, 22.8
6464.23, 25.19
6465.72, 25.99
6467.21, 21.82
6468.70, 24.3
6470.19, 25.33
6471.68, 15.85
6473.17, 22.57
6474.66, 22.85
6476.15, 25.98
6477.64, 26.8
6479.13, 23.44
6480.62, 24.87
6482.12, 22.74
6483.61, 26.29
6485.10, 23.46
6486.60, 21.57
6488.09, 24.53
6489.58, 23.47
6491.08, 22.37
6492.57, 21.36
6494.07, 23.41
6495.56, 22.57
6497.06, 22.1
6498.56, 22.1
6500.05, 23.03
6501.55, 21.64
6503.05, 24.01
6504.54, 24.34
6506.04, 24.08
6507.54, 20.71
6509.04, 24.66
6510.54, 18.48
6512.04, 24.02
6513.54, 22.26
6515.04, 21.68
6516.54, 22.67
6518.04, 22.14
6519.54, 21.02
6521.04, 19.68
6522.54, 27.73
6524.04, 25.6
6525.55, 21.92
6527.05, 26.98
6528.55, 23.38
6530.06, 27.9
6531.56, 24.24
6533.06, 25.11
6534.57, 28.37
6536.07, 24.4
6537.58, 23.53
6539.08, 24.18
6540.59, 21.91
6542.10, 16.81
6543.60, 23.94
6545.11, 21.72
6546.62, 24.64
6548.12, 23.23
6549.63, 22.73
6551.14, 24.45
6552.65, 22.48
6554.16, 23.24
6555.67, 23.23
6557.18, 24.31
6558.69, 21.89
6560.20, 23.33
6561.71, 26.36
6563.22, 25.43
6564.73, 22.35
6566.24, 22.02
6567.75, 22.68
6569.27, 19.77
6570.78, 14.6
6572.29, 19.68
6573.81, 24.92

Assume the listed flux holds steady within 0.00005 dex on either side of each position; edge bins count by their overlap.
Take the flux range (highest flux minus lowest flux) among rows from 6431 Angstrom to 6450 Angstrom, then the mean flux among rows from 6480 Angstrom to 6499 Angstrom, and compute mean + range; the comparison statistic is 30.6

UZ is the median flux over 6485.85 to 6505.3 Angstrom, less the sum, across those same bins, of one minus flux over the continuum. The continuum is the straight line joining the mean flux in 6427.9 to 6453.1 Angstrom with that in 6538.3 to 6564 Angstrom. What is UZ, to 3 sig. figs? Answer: 22.4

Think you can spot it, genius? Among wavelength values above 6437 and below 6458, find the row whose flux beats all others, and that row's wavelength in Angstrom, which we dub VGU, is 6453.82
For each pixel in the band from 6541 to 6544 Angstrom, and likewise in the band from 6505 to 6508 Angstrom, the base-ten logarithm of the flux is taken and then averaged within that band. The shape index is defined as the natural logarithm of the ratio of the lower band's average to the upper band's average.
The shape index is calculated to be 0.04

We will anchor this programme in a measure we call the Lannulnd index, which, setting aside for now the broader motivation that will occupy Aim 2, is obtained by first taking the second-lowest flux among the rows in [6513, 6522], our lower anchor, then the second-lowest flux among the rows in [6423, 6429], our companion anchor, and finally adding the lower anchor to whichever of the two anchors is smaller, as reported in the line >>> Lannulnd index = 42.0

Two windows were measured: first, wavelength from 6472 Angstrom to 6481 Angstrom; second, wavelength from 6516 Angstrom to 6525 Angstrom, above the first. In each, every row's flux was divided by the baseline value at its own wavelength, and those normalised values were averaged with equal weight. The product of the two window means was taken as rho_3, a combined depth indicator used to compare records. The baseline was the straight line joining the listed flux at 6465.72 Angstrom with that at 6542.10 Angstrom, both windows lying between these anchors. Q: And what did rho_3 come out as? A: 1.2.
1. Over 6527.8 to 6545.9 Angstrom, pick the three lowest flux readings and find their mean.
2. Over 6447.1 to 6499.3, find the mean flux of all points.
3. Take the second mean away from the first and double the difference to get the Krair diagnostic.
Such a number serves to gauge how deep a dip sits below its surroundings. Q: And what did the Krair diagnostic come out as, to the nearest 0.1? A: -6.2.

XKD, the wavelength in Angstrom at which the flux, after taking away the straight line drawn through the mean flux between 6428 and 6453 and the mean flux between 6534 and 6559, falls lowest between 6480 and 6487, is 6486.60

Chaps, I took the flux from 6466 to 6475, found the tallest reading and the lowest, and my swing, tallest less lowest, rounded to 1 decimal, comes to 9.5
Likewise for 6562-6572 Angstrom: 10.8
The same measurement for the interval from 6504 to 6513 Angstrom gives 6.2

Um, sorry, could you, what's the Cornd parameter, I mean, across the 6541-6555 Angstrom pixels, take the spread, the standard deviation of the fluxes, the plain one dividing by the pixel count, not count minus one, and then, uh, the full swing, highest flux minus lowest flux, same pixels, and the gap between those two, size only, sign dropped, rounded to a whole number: 6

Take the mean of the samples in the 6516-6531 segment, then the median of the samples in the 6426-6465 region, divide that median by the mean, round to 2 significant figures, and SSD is 0.97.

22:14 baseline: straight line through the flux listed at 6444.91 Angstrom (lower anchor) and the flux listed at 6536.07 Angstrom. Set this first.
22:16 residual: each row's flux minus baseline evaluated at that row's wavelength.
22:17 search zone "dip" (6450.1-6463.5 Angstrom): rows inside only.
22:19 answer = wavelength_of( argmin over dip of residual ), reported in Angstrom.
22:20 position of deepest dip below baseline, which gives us 6452.33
